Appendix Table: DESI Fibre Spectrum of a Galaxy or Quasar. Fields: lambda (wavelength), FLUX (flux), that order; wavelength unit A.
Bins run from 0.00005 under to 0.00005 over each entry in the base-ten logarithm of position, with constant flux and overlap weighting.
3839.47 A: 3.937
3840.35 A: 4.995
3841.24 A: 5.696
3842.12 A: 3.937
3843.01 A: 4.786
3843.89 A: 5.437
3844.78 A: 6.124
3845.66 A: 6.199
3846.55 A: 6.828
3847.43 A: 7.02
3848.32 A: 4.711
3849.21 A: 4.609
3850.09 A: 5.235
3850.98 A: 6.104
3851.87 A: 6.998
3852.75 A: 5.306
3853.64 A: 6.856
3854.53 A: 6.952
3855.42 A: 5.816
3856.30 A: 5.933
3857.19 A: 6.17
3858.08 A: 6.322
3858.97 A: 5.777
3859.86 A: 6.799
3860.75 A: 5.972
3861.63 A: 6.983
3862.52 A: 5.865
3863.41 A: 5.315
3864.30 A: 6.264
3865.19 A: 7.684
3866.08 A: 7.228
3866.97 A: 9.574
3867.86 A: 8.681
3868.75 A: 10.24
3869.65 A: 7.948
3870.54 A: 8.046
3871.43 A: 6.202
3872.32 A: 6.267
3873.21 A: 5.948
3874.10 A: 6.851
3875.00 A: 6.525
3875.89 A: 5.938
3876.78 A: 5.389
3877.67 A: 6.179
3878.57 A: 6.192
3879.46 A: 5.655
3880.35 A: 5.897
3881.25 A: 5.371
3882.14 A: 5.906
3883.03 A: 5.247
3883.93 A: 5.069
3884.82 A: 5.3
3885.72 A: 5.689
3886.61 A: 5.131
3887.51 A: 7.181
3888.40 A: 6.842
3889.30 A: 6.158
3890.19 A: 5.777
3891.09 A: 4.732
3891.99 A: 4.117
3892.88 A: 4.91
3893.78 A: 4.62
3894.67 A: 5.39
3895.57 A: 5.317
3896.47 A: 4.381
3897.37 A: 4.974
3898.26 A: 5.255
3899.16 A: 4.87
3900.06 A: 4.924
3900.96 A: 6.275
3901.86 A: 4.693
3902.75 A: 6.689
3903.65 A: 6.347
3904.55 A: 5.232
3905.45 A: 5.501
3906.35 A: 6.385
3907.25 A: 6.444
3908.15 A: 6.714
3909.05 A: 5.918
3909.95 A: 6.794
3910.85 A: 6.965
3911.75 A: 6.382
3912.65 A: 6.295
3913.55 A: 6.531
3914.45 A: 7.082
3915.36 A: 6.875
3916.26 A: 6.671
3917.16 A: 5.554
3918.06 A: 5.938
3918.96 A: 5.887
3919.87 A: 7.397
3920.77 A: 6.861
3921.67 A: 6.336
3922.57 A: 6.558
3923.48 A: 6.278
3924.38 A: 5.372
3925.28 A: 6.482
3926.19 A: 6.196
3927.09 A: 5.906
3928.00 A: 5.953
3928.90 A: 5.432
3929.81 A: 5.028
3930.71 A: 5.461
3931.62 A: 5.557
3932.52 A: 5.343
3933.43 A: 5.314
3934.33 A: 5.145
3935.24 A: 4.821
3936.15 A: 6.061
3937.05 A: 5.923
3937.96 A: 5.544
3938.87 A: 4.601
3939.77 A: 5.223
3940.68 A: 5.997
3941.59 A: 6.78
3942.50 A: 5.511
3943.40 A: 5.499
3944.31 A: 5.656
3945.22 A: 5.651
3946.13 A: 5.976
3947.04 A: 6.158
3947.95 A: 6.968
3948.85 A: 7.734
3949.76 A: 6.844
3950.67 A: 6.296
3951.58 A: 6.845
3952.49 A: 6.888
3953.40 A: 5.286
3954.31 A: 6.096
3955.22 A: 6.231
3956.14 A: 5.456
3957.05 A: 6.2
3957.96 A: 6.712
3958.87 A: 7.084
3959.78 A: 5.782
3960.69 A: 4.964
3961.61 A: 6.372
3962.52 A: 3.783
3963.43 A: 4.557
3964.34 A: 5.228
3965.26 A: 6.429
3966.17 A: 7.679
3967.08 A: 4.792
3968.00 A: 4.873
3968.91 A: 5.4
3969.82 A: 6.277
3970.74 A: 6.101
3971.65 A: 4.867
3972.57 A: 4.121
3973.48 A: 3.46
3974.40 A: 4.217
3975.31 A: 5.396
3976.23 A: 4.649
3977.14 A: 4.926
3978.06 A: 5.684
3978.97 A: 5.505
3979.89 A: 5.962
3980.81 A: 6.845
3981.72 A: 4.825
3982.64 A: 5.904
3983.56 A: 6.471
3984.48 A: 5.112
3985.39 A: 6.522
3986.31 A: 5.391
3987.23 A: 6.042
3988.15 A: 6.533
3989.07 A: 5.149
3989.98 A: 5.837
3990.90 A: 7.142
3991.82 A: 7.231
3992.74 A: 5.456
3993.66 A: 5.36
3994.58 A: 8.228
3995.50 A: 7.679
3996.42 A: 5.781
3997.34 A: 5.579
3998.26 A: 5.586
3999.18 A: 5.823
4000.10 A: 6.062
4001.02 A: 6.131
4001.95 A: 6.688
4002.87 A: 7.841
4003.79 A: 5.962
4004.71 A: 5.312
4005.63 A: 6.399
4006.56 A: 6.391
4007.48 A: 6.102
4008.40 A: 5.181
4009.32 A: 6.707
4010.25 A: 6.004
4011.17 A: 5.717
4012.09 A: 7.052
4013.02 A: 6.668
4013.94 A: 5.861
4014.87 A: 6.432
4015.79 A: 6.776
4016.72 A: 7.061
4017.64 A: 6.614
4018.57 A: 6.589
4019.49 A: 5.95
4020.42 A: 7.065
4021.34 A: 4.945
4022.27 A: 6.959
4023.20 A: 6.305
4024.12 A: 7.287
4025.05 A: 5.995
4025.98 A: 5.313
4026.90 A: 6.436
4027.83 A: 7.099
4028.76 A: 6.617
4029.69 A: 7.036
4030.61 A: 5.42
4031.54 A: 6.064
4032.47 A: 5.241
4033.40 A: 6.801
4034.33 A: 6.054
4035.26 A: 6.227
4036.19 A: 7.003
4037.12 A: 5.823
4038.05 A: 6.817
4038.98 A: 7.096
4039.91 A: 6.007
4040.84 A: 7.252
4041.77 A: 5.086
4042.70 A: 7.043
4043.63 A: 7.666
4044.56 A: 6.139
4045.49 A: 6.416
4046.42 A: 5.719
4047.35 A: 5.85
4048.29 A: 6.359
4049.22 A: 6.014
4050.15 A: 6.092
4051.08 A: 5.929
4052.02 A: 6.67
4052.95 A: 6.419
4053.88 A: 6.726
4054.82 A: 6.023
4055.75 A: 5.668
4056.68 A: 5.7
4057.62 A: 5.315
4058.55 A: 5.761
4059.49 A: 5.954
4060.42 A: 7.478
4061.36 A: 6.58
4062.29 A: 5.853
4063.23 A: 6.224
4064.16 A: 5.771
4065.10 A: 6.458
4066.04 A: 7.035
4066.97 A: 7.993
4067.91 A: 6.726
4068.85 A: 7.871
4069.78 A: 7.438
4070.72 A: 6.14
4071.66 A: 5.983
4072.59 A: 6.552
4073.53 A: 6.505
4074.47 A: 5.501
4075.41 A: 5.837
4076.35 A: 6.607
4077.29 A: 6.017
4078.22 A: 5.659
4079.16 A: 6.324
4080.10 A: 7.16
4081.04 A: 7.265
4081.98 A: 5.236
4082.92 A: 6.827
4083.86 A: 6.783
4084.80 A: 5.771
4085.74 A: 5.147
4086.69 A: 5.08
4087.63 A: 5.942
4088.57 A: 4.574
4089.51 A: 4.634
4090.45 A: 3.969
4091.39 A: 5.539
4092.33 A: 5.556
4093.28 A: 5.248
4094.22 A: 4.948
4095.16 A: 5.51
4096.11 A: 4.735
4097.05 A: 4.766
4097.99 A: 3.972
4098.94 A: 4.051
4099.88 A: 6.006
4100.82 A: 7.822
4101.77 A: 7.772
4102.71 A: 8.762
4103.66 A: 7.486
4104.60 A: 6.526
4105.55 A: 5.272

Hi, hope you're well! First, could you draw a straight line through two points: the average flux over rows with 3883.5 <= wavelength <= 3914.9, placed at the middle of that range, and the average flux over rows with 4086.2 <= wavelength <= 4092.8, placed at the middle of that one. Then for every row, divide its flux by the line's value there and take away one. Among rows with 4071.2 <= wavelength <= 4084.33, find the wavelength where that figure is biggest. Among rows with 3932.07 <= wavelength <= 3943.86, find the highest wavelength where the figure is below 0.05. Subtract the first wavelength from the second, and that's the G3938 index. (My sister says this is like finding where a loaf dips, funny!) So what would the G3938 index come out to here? -137.6 A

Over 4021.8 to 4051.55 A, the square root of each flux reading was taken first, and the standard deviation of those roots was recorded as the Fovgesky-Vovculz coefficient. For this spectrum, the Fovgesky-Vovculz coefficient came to 0.13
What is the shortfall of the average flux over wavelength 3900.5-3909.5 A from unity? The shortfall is -5.02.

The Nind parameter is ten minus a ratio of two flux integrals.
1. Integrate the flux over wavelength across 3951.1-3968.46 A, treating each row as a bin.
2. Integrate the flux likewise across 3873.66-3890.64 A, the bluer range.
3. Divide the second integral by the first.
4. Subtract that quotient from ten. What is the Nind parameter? 9.01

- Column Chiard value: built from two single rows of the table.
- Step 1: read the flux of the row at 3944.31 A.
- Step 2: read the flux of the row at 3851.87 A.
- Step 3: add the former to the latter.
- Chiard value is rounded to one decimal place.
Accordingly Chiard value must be 12.7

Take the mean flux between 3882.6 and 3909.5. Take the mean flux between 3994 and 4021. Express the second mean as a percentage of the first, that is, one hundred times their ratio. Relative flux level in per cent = 115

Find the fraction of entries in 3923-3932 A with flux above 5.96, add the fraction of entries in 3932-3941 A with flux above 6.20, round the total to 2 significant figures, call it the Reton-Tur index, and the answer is 0.30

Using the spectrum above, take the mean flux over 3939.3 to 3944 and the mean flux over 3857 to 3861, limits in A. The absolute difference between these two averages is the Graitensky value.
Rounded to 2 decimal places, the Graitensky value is 0.41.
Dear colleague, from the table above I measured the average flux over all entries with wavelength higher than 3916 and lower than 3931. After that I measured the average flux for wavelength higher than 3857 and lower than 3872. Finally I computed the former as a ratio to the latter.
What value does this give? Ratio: 0.85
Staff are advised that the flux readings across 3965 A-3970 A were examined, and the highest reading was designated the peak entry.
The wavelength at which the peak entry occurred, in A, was 3966.17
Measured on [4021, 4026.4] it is 4024.12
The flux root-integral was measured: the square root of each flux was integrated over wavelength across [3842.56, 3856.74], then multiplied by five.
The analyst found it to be 172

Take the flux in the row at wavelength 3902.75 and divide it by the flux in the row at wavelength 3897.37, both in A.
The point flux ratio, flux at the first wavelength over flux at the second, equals 1.3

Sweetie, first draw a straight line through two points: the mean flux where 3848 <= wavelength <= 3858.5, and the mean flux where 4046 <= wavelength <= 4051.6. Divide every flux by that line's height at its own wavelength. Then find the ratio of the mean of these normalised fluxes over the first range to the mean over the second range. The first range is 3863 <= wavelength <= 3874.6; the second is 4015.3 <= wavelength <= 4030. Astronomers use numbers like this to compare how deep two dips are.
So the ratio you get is 1.15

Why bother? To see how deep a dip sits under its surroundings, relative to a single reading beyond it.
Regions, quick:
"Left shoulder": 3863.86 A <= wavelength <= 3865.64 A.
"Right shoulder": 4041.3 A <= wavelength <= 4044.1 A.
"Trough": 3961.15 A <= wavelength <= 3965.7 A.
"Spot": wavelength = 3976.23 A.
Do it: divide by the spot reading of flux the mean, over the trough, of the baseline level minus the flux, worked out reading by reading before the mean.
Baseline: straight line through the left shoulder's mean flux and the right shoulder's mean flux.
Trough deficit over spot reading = 0.32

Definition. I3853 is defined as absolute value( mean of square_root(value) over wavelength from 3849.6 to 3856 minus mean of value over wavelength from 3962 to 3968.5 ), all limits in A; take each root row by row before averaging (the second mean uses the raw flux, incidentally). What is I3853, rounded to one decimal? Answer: 2.9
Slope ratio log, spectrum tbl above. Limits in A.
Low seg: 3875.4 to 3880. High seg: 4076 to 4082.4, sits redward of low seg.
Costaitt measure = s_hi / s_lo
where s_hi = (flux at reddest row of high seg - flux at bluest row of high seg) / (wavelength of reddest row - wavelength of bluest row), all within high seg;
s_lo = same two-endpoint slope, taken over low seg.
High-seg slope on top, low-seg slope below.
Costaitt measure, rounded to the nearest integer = 3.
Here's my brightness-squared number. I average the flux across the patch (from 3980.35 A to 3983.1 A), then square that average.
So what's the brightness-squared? 34.3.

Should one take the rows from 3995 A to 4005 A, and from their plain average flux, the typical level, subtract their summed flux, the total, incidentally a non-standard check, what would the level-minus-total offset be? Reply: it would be -62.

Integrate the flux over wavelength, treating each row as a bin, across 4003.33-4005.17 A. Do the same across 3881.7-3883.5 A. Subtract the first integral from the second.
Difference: 0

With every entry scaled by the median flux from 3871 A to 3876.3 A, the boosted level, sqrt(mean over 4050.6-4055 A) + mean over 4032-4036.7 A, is 2.01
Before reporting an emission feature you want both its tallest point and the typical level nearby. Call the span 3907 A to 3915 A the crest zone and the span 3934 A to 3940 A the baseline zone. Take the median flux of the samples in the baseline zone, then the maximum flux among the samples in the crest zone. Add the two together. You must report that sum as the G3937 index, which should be 12.3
